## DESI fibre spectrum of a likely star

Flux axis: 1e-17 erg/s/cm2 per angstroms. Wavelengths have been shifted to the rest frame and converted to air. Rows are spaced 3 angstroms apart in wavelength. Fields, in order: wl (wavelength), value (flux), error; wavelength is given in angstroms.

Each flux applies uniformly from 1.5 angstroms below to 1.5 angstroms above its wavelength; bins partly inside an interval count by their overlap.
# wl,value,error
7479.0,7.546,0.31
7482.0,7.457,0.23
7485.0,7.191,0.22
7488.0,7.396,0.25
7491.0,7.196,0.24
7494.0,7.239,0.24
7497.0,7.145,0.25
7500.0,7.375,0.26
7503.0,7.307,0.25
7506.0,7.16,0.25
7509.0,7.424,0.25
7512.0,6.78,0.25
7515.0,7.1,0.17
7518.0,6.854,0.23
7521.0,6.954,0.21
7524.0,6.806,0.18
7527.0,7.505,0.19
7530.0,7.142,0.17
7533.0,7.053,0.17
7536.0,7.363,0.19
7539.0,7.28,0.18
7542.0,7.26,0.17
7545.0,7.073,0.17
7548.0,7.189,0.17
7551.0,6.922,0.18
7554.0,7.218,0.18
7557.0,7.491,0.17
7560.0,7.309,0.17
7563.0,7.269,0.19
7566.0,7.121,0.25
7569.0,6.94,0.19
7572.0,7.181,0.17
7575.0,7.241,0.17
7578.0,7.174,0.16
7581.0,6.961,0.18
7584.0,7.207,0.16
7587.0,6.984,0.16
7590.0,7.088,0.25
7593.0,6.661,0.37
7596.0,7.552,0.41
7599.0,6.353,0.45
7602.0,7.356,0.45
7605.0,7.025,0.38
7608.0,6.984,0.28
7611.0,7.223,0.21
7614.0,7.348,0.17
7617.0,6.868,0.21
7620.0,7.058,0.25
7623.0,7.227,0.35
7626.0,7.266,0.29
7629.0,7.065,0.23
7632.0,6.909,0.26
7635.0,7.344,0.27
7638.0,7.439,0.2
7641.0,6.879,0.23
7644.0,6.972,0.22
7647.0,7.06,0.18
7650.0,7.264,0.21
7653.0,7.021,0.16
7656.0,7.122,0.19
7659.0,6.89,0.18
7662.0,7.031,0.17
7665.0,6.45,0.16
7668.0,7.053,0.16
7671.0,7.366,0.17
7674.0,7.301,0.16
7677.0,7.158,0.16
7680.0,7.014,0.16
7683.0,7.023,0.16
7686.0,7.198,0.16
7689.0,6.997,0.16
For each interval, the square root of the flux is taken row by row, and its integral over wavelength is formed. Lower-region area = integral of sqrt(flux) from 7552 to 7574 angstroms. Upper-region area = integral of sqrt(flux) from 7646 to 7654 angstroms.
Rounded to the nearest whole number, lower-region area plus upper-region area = 80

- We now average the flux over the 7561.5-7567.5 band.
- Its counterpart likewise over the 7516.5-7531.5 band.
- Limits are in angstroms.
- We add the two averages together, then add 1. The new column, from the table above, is 15.2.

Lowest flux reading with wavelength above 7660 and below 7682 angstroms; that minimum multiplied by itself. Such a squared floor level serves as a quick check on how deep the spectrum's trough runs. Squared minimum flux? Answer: 42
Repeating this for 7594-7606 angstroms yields 40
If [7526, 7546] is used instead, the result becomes 50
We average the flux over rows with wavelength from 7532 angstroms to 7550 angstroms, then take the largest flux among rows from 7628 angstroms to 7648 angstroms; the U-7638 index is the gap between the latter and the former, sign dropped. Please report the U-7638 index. 0.24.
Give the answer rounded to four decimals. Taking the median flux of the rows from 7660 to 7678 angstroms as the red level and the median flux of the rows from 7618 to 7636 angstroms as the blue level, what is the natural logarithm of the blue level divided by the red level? 0.0057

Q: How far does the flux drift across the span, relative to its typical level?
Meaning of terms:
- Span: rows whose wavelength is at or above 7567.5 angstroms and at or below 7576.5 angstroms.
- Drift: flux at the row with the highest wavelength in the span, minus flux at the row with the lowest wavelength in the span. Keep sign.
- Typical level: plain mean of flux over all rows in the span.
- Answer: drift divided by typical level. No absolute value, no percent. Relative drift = 0.04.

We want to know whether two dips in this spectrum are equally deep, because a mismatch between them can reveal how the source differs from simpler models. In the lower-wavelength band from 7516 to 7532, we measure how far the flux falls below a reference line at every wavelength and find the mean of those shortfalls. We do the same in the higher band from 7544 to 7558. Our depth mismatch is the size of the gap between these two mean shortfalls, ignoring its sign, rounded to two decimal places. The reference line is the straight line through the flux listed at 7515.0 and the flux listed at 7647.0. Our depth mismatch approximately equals 0.13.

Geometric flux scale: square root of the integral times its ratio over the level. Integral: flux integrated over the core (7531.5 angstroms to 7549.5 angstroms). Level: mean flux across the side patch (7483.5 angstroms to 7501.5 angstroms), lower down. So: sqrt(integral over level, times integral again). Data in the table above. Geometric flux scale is 48.13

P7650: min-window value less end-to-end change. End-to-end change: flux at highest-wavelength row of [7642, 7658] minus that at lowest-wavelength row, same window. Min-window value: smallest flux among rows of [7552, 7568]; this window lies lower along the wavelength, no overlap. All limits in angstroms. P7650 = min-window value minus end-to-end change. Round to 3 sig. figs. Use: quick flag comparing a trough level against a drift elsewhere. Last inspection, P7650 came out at 6.97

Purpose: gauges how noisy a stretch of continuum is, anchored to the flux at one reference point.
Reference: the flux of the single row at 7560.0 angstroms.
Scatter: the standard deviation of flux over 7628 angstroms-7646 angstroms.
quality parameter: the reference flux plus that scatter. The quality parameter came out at 7.5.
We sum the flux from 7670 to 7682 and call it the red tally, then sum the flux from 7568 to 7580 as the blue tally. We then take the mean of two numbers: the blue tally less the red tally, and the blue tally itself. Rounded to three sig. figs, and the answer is 14.1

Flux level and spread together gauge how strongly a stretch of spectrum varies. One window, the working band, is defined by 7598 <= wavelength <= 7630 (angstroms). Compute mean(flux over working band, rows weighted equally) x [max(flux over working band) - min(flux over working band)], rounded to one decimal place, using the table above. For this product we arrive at 7.1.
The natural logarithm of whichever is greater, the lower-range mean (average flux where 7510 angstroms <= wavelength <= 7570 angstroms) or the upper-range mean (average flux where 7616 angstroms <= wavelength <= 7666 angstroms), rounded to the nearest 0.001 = 1.965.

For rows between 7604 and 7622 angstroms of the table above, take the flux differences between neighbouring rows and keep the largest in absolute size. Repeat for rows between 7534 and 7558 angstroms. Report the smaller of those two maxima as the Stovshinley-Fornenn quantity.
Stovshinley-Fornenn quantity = 0.30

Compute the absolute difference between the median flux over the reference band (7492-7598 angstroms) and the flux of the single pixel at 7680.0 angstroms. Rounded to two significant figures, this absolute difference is 0.16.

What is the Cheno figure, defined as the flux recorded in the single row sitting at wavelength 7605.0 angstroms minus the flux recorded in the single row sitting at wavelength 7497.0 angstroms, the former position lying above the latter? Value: -0.12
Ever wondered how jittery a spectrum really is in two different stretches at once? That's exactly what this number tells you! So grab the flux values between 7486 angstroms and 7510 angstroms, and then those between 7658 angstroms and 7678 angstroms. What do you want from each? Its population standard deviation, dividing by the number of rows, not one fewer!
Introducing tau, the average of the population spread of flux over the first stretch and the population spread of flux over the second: 0.193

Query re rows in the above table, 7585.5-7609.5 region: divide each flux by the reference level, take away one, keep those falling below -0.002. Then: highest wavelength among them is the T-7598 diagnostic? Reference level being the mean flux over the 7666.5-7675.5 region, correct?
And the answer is 7608.0 angstroms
